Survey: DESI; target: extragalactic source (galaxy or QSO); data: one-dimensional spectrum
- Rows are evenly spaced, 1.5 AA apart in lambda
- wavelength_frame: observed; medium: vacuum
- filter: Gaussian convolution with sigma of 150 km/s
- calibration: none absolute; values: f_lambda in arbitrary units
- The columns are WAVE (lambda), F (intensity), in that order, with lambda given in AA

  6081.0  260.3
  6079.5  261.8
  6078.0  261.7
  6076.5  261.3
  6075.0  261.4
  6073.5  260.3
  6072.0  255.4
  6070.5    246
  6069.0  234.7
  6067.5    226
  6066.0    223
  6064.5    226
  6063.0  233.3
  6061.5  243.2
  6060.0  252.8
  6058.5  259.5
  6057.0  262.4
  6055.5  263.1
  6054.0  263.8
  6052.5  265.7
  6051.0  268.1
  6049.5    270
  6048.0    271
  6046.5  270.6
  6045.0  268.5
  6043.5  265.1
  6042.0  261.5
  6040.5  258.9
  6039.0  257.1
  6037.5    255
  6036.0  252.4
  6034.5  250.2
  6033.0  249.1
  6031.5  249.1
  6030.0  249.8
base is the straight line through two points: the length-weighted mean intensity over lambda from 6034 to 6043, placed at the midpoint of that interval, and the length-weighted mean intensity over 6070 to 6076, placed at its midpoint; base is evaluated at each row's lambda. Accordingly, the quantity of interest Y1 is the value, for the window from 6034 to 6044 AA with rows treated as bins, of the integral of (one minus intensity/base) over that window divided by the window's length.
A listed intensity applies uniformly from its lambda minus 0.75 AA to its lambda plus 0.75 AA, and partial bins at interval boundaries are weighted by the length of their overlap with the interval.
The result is 0.00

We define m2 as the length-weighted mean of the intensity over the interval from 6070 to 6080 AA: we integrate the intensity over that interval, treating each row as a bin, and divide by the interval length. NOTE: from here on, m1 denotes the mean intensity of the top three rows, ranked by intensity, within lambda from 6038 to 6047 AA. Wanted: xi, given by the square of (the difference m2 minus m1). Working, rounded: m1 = 268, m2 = 258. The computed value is 92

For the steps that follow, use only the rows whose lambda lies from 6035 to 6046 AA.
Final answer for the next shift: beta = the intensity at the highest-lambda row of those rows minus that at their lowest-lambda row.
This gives 16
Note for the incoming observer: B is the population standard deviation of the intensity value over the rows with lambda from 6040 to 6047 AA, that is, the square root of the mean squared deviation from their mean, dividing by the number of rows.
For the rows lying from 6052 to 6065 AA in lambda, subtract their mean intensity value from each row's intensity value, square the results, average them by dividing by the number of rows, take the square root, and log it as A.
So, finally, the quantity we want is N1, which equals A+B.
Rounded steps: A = 13.8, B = 4.3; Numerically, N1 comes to 18.1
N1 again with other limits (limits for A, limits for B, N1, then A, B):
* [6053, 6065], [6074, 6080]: 14.0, 13.8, 0.2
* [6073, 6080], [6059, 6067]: 11.6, 0.5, 11.0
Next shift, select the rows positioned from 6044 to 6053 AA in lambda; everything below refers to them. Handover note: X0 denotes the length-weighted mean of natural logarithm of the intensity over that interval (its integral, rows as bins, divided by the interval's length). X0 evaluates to 5.59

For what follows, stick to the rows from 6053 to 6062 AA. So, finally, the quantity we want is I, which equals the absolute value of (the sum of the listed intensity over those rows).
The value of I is 1545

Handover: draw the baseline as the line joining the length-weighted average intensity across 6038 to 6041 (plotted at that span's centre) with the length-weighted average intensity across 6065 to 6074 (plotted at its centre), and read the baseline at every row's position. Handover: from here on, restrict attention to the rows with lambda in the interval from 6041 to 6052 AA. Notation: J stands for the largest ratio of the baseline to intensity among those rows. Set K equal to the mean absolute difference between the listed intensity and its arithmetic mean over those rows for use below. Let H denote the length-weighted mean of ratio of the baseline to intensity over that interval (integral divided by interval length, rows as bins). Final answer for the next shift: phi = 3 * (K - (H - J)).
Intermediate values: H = 0.95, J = 0.98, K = 3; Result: 8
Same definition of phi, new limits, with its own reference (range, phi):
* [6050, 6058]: 5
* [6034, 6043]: 10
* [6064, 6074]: 39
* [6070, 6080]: 13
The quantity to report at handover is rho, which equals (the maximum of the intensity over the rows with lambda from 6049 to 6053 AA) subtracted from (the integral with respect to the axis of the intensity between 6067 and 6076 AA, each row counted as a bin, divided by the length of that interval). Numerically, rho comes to -22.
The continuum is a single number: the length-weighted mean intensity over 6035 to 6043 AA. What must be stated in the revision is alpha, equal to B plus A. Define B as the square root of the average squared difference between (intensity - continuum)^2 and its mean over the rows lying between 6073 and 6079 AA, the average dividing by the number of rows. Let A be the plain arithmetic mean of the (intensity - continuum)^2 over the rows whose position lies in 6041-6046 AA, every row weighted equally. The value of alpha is 76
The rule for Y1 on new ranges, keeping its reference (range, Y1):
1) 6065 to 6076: 0.05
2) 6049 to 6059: -0.03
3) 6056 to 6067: 0.05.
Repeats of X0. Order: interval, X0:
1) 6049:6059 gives 5.58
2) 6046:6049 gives 5.60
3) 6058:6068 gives 5.47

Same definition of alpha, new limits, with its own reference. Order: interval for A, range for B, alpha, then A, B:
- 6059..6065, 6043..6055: 487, 433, 53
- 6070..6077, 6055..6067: 471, 34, 436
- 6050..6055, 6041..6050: 146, 81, 64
